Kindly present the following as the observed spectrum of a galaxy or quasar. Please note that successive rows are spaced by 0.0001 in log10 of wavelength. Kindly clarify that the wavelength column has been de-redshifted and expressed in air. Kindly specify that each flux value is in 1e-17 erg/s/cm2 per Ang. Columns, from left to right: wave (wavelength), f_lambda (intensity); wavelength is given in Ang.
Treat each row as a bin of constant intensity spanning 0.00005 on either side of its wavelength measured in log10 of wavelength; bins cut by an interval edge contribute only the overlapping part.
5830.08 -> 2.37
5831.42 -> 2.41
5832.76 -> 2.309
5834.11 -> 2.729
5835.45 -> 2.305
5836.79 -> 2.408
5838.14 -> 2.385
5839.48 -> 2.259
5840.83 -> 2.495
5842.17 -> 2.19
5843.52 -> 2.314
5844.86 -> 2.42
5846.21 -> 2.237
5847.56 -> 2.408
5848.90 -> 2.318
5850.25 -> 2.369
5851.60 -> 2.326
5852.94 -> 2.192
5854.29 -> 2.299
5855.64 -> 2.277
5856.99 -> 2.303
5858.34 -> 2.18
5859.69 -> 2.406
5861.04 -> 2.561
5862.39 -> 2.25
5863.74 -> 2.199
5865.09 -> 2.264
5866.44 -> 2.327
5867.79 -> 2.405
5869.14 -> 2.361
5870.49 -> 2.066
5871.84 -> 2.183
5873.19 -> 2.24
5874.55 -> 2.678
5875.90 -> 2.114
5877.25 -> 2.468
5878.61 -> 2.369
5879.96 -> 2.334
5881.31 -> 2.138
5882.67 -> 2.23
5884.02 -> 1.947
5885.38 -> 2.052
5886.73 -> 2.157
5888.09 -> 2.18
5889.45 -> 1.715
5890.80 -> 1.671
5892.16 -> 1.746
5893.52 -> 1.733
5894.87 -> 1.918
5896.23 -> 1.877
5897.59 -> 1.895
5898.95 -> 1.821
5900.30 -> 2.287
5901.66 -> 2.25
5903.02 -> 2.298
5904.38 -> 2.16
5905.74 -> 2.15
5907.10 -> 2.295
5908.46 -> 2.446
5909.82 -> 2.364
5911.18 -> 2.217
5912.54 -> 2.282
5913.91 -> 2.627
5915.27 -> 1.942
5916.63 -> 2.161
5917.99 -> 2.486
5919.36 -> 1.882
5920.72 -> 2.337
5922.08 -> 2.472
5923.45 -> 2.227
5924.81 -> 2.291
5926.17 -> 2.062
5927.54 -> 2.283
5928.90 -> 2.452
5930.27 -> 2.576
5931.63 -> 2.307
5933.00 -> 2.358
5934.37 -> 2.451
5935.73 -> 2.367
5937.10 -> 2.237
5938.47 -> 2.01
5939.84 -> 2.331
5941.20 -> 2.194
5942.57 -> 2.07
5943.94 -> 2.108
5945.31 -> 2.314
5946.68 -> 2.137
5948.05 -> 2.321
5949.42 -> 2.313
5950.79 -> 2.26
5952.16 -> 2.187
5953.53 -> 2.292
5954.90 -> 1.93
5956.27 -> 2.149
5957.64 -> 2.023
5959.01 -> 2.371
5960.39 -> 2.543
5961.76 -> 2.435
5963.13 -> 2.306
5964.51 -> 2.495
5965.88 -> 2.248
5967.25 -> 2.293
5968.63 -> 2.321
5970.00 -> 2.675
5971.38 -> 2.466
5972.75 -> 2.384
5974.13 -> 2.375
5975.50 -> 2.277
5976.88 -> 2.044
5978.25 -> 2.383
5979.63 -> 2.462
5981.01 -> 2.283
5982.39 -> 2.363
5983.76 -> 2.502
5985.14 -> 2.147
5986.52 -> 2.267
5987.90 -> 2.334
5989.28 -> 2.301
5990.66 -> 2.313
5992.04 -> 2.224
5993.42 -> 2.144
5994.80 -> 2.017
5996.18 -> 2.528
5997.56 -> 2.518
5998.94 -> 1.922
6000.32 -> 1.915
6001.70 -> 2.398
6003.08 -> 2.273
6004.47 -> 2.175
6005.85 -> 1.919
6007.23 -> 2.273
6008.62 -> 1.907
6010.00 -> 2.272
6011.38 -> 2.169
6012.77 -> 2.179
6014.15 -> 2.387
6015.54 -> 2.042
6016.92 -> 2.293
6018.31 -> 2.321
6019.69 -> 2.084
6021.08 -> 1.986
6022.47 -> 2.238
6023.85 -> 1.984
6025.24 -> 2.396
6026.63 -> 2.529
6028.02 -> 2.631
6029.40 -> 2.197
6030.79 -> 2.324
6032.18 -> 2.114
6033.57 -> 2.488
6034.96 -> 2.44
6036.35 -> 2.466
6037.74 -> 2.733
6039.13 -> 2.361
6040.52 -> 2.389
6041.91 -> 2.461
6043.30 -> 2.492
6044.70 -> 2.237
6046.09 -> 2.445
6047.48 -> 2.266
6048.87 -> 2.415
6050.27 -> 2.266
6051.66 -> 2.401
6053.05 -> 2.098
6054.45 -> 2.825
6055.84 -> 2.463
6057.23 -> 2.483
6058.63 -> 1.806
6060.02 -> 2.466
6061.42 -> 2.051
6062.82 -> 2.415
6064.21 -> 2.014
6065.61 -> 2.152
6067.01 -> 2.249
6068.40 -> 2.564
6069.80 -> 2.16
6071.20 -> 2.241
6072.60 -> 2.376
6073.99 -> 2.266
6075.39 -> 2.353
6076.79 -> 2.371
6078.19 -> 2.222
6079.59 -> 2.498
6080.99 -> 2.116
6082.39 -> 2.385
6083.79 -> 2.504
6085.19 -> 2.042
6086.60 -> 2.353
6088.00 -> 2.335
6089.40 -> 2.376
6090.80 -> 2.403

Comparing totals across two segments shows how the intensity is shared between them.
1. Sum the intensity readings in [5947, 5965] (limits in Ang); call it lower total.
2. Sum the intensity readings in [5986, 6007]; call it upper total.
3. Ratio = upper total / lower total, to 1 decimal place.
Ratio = 1.1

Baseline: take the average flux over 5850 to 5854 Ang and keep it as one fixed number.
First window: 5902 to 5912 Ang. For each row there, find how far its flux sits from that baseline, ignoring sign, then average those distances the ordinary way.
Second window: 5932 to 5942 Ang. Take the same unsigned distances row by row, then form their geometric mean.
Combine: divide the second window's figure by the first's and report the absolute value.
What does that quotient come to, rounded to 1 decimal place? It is 1.1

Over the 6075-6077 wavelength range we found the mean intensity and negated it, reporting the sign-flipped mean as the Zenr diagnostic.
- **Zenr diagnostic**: -2.36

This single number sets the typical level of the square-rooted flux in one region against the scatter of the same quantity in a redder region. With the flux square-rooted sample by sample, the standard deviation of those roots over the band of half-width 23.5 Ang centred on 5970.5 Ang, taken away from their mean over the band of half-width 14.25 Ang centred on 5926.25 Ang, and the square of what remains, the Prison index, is 2.14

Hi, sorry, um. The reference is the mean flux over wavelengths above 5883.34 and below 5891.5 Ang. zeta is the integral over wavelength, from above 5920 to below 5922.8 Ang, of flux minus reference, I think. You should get 1.2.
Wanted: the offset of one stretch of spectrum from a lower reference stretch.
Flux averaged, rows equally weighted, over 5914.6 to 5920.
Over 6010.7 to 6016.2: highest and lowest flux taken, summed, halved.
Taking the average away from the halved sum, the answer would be 0.10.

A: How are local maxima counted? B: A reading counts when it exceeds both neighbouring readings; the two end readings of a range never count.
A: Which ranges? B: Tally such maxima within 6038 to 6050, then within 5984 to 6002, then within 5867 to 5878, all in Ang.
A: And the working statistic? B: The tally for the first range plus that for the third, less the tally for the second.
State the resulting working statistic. 0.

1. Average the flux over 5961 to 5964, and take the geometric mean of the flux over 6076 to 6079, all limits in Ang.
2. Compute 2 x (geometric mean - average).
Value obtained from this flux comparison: -0.2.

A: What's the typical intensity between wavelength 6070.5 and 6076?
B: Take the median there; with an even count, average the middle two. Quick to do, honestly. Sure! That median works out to 2.31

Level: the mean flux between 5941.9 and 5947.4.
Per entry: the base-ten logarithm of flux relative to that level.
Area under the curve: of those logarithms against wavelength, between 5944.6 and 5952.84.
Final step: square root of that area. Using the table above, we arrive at 0.40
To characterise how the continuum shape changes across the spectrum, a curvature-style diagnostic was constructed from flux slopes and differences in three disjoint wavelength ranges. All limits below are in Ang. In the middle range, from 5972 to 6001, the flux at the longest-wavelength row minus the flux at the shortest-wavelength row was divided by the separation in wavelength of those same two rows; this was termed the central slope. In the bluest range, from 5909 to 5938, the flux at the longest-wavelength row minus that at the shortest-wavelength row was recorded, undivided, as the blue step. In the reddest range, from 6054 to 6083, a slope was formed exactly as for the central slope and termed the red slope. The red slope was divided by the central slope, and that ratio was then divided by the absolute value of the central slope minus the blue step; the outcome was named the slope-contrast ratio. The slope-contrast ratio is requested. 8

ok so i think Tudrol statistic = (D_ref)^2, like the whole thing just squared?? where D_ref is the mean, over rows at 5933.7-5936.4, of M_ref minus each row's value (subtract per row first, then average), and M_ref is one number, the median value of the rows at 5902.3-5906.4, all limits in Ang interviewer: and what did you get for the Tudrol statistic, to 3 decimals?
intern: 0.062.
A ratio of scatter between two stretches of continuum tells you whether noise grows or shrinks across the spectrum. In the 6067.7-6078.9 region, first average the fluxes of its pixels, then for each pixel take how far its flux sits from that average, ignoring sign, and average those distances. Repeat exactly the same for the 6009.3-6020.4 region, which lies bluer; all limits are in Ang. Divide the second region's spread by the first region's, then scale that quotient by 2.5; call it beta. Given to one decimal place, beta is 2.6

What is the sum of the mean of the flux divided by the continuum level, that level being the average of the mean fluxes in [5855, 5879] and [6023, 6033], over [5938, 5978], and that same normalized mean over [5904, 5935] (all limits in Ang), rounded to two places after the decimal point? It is 1.98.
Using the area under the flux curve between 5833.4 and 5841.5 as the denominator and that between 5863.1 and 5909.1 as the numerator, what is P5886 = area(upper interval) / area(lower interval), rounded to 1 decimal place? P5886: 5.0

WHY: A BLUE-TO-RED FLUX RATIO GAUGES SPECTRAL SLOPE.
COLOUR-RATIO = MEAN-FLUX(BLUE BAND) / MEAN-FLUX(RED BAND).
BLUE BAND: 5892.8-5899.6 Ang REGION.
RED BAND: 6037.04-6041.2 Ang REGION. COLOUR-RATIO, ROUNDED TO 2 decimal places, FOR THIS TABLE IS 0.74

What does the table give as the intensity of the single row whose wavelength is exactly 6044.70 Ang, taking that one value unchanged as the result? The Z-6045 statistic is 2.237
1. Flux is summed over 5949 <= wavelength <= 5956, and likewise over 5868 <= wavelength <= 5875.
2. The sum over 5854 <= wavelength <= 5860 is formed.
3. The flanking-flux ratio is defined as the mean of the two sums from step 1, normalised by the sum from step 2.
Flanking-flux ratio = 0.98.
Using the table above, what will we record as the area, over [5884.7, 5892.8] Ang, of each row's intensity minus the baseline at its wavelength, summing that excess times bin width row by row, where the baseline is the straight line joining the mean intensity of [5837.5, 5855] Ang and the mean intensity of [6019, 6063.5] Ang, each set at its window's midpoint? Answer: -3.3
